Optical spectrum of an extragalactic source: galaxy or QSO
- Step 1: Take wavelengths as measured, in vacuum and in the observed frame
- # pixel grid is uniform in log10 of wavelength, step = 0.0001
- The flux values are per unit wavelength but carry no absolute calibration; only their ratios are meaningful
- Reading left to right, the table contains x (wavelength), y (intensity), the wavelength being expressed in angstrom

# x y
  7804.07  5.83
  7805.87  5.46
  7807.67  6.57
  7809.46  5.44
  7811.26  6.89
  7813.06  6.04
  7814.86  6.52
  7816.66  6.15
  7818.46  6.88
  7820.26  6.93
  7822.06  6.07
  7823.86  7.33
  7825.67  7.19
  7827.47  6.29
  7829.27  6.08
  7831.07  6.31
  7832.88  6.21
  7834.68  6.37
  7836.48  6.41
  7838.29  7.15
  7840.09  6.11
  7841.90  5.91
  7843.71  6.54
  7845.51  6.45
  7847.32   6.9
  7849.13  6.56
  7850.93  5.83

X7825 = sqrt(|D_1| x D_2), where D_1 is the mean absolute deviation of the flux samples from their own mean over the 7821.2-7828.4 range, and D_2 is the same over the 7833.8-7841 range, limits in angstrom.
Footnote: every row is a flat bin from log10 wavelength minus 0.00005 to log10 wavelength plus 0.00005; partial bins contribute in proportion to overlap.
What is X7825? 0.416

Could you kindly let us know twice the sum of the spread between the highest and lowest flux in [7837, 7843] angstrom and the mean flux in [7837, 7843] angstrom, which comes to 15.3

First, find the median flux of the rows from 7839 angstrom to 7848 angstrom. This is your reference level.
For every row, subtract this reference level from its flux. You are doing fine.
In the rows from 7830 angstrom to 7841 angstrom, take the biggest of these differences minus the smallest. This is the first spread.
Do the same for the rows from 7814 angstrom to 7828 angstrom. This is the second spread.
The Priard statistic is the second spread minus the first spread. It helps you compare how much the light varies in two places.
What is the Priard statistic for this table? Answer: 0.22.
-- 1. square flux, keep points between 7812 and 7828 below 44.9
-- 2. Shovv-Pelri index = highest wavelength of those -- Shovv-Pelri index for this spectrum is 7827.47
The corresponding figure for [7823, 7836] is 7834.68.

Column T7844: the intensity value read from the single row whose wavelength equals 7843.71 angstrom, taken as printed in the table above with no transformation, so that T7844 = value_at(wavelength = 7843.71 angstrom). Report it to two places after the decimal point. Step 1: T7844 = 6.54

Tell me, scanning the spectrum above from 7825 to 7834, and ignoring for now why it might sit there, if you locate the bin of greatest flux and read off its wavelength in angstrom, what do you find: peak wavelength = 7825.67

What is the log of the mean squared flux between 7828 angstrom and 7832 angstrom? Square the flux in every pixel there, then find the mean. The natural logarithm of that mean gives 3.65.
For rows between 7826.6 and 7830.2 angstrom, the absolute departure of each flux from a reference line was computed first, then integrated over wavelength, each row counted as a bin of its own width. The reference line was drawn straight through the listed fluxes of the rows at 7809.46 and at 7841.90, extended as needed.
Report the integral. 1.7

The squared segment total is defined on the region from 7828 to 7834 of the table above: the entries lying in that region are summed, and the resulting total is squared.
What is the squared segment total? 346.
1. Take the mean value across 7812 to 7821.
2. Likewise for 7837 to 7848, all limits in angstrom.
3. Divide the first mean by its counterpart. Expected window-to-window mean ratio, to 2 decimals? 1.00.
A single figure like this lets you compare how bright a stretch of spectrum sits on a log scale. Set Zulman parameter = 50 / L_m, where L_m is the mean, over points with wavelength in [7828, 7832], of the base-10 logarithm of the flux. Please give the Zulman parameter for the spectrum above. 63.1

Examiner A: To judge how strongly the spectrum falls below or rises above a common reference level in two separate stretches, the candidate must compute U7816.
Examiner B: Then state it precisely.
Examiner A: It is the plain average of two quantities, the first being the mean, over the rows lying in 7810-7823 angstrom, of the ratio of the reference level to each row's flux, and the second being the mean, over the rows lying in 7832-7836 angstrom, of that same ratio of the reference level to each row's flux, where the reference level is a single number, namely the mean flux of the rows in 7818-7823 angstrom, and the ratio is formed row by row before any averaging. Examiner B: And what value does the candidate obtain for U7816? 1.04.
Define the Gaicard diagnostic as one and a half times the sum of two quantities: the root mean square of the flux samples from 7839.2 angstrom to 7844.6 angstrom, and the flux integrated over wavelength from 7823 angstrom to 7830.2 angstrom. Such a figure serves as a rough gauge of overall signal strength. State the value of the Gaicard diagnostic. 82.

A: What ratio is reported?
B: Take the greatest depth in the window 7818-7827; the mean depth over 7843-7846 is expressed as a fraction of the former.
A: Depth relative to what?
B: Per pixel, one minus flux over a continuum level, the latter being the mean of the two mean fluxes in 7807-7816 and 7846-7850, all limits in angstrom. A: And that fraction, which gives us 0.0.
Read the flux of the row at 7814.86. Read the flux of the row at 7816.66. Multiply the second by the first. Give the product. 40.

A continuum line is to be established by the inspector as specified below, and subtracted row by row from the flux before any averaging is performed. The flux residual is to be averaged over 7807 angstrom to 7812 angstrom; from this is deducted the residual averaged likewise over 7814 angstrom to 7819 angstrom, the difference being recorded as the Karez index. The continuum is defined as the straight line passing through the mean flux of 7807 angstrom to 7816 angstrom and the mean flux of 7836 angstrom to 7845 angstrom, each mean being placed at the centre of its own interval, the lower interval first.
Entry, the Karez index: -0.2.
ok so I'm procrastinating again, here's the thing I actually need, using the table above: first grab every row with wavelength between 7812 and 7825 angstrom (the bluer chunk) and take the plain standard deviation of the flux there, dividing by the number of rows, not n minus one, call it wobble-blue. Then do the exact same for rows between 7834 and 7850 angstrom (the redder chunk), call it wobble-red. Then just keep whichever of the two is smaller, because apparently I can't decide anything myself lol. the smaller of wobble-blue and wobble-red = 0.35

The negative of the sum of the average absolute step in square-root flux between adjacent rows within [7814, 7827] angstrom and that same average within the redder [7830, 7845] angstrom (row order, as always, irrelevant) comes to -0.192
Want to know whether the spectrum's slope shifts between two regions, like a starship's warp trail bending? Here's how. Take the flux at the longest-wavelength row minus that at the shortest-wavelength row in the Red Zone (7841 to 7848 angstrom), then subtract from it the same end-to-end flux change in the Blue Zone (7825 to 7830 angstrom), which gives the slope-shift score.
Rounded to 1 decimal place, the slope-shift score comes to 2.1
